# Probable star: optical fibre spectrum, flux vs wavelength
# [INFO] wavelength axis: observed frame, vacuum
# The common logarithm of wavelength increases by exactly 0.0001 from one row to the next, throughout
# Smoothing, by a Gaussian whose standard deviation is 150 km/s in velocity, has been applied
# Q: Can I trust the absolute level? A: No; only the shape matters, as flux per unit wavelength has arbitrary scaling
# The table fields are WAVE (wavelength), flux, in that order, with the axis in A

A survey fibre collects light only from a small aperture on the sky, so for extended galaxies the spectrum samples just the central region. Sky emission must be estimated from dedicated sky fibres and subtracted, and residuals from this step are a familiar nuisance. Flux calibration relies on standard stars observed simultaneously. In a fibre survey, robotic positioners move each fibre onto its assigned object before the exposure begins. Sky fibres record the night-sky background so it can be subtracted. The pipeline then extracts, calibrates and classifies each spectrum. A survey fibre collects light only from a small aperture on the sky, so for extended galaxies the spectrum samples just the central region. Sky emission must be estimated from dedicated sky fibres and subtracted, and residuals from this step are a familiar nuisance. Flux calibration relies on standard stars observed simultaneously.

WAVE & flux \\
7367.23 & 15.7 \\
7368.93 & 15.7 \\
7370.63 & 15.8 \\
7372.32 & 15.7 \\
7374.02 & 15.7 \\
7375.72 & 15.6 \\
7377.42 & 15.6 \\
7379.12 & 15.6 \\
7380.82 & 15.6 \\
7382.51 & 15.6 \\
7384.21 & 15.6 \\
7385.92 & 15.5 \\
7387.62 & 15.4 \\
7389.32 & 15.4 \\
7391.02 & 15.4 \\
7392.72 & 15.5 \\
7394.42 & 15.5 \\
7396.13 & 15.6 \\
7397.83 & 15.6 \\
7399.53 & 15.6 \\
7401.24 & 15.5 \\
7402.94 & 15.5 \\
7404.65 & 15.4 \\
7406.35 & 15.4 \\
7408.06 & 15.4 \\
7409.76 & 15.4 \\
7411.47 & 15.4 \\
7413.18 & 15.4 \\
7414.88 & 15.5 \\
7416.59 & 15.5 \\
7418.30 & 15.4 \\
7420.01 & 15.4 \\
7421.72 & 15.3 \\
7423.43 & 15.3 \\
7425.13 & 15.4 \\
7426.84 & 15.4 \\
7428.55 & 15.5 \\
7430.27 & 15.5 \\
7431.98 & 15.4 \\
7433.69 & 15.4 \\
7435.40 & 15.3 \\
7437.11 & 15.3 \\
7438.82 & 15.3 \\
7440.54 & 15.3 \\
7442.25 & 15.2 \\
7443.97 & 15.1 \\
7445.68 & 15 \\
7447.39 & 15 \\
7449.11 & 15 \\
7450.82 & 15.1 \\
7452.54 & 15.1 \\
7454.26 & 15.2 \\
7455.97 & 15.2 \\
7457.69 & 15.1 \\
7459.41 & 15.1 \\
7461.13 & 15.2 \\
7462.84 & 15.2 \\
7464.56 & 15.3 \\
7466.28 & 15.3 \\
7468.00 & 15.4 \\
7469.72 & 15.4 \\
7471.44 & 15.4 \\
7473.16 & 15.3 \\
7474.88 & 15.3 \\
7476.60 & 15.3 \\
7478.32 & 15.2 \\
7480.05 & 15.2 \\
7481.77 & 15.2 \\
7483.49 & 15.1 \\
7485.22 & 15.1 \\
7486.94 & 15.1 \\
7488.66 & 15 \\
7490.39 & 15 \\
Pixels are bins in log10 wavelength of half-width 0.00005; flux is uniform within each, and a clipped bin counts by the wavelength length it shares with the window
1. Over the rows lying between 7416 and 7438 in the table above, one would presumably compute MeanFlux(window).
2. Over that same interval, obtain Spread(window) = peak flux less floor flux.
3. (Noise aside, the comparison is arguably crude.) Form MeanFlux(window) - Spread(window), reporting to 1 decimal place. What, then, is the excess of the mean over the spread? 15.2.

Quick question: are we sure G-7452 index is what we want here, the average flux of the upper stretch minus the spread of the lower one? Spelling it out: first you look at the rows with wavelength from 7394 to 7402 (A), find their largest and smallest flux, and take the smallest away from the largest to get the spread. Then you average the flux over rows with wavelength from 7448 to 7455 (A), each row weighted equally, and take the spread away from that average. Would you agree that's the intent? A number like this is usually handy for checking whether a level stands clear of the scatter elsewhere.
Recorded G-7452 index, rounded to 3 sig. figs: 15.0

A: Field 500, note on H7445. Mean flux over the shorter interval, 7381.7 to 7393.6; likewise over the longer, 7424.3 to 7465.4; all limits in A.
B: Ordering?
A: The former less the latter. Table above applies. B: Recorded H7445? 0.25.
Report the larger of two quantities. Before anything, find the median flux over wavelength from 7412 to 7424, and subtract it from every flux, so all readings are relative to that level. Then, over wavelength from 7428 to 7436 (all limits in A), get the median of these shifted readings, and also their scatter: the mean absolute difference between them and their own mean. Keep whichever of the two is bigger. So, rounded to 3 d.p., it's 0.064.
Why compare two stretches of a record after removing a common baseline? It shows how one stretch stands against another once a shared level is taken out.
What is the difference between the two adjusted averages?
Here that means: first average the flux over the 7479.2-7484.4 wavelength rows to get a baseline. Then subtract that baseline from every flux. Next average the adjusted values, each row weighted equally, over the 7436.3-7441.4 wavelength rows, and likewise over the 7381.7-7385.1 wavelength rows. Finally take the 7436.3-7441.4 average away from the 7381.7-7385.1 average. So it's 0.30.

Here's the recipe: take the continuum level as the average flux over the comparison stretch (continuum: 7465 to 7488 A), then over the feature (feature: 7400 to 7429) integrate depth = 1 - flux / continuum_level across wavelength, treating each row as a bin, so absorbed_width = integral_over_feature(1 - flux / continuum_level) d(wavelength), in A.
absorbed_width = -0.31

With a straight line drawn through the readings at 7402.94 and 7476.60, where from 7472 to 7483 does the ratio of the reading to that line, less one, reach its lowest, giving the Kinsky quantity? 7478.32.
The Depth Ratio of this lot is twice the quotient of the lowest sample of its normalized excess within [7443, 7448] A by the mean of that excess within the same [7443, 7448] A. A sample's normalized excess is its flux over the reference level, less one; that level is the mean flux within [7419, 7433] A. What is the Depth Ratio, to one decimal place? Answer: 2.2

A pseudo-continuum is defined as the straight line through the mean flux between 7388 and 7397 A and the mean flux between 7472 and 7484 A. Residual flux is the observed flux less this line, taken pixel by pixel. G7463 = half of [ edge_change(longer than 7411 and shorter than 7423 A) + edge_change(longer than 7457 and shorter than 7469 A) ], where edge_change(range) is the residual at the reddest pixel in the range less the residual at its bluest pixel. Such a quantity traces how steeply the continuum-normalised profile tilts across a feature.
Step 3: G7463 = 0.13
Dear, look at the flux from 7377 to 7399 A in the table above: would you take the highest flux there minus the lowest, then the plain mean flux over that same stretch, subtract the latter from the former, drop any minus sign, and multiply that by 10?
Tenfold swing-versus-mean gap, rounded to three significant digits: 153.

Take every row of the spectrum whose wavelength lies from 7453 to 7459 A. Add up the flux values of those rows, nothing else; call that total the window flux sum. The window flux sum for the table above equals 45.5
